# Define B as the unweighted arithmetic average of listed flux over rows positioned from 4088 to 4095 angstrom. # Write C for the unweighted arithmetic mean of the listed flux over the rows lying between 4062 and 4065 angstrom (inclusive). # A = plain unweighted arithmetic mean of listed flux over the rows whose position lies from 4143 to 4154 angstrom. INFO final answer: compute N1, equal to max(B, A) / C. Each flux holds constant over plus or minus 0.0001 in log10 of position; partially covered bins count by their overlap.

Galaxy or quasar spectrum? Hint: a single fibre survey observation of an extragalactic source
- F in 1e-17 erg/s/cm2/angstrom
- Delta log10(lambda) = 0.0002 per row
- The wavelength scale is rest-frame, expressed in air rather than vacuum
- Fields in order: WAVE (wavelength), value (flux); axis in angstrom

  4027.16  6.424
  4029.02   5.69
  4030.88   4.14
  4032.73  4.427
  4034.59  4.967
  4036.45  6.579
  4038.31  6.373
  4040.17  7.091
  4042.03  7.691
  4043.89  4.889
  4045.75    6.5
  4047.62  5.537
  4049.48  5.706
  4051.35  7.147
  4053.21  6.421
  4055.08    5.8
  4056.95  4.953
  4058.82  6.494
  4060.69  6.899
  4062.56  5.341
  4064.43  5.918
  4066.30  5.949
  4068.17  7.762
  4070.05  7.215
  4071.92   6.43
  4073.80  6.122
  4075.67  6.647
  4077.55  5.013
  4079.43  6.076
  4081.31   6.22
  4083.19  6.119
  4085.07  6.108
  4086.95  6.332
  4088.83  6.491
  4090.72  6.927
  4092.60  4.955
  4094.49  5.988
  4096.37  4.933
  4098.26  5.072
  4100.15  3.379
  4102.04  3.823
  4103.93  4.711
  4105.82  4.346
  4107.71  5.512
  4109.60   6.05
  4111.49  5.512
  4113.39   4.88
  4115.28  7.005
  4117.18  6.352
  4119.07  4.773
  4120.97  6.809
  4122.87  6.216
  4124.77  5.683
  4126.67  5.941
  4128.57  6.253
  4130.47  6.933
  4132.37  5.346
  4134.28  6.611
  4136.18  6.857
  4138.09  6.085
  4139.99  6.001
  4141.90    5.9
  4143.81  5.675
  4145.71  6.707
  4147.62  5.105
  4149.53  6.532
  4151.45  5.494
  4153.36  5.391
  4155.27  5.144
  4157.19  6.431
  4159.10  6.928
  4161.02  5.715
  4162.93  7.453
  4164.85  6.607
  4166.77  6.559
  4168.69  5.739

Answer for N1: 1.08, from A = 5.8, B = 6.1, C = 5.63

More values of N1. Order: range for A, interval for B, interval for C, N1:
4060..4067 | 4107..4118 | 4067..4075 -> 0.88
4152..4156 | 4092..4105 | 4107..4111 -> 0.91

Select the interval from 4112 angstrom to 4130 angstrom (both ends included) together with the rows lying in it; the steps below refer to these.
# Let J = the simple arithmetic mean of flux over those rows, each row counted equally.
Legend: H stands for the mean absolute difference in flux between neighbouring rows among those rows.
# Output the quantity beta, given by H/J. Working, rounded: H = 1.01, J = 6.0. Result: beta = 0.169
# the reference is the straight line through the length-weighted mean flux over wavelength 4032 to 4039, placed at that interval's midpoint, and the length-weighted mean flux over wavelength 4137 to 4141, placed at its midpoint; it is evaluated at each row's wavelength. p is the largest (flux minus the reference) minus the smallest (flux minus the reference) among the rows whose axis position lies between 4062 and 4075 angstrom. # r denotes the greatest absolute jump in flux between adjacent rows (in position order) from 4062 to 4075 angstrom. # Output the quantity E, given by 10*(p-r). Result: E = 5.8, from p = 2.4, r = 1.81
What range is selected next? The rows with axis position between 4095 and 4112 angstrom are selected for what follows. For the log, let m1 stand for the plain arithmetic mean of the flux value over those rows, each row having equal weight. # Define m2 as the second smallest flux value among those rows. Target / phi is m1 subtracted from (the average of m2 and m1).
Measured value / -0.50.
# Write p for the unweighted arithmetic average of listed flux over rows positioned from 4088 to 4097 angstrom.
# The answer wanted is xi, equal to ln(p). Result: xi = 1.77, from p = 5.86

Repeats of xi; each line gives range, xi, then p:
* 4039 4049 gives 1.85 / 6.34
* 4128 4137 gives 1.86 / 6.40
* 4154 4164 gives 1.85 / 6.33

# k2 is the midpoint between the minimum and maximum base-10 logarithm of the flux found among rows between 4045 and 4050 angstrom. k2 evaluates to 0.778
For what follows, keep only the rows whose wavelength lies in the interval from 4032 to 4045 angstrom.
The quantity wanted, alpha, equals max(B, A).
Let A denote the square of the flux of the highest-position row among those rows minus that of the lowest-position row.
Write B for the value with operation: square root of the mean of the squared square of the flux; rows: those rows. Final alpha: 40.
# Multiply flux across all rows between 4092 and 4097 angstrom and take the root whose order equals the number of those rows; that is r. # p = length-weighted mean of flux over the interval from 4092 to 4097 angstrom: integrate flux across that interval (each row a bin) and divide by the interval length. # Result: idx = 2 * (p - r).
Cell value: 0.14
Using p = 5.3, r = 5.27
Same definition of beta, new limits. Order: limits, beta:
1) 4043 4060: 0.167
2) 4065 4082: 0.134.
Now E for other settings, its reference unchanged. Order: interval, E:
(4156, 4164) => -0.1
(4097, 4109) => 4.1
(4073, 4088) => 0.1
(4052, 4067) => 3.7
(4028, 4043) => 18.9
